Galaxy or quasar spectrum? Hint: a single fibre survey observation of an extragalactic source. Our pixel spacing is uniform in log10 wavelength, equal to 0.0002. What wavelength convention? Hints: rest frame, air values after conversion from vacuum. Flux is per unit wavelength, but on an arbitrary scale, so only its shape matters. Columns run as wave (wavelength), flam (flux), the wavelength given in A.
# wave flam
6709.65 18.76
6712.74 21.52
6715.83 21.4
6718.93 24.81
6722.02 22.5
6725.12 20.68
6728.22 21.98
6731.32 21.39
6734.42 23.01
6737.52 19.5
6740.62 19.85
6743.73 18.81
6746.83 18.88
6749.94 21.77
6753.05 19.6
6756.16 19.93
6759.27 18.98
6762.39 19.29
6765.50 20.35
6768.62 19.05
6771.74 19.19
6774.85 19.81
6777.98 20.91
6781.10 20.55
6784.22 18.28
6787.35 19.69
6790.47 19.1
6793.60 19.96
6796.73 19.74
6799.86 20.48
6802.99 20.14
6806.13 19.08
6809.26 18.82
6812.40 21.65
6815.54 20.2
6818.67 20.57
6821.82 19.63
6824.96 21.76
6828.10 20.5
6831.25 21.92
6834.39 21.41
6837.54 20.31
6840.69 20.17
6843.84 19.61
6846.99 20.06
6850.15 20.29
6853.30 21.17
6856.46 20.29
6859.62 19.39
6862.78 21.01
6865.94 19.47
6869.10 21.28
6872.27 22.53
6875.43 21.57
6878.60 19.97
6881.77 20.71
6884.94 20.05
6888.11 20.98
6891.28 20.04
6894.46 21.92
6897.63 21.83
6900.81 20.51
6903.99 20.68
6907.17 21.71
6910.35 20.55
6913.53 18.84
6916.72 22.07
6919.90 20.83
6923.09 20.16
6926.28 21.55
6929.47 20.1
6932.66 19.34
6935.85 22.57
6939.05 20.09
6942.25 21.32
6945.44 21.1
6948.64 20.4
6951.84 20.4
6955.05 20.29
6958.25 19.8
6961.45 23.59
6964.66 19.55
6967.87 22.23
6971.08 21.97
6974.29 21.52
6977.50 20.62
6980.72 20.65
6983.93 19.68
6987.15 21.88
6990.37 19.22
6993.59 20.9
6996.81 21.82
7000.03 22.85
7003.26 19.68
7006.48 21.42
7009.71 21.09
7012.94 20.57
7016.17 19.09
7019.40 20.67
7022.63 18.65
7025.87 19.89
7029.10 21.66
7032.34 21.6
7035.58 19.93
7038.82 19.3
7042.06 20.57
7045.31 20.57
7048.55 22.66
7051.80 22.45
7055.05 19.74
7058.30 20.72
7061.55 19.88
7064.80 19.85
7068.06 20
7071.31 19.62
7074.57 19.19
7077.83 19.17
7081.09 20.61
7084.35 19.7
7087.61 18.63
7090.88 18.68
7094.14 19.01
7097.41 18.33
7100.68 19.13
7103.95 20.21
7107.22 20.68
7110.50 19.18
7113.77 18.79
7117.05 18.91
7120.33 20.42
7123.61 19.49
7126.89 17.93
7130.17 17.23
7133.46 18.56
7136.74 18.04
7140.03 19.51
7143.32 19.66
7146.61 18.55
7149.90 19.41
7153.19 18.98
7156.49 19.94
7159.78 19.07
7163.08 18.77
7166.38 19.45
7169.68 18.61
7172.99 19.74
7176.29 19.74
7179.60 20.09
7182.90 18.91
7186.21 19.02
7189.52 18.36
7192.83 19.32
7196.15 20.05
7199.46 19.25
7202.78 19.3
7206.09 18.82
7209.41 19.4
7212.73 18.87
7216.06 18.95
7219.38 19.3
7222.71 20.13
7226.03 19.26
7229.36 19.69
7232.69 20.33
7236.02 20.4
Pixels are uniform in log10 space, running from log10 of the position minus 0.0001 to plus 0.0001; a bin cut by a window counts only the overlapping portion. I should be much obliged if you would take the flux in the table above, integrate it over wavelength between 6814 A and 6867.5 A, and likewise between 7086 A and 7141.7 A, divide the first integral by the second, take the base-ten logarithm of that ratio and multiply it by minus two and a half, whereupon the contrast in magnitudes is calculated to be -0.04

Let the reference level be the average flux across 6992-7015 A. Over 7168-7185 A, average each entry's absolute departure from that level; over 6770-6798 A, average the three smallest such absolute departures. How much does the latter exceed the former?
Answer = -1.1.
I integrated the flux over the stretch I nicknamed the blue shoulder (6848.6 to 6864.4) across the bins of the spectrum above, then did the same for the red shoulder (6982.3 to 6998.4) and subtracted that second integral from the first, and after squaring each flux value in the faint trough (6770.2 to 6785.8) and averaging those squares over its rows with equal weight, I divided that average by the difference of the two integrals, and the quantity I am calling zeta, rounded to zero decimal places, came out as -37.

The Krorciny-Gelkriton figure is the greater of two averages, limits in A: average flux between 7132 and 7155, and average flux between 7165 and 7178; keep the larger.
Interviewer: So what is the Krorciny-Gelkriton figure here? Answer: 19.4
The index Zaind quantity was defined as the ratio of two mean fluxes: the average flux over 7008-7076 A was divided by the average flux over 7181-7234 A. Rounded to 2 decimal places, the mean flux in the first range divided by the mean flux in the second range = 1.05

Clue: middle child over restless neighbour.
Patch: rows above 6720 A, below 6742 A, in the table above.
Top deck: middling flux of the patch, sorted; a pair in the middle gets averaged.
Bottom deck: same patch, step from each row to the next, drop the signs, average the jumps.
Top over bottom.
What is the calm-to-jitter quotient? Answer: 14.0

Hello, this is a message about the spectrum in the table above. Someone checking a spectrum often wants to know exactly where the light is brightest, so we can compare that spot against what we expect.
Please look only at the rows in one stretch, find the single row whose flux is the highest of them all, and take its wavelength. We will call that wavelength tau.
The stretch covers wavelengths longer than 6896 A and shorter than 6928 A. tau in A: 6916.72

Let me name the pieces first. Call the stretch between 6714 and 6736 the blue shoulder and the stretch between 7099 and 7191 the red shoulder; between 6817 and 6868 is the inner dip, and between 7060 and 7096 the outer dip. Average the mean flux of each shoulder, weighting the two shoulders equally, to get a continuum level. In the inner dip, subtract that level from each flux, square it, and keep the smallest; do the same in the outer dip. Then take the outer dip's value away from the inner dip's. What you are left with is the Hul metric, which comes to 0.009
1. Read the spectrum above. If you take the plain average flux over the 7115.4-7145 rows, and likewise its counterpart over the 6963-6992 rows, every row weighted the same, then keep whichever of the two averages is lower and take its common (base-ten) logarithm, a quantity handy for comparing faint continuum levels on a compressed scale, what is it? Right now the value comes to 1.28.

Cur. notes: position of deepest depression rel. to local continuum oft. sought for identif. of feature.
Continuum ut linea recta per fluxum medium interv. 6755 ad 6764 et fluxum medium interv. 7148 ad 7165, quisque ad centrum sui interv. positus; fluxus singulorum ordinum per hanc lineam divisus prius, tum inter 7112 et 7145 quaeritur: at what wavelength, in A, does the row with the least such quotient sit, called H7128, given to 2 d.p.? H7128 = 7130.17 A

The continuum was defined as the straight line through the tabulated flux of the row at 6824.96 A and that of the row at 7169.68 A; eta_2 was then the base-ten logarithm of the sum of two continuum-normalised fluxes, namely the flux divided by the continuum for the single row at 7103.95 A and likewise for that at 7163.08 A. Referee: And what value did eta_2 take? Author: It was 0.31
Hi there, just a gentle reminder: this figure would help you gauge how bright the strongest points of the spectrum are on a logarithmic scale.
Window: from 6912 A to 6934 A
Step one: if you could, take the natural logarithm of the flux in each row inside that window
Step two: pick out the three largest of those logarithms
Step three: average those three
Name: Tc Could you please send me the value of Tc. 3.07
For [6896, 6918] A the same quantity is 3.09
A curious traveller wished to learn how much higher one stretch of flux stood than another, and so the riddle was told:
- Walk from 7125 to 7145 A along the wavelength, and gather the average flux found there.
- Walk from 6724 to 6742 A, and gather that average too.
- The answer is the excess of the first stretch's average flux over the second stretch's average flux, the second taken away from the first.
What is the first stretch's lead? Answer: -2.6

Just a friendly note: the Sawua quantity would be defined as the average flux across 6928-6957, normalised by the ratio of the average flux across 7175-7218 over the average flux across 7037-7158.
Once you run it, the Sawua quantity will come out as 21.0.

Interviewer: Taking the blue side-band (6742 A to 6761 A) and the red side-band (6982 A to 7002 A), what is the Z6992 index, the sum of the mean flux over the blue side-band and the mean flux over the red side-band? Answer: 40.7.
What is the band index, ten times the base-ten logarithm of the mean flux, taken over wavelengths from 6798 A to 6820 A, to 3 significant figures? 13.0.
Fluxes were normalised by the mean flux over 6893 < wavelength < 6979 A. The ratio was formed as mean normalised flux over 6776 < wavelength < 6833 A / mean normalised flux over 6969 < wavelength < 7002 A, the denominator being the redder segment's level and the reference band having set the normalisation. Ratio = 0.96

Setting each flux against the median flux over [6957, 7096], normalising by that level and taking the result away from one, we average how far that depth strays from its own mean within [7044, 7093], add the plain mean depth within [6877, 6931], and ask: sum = 0.034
